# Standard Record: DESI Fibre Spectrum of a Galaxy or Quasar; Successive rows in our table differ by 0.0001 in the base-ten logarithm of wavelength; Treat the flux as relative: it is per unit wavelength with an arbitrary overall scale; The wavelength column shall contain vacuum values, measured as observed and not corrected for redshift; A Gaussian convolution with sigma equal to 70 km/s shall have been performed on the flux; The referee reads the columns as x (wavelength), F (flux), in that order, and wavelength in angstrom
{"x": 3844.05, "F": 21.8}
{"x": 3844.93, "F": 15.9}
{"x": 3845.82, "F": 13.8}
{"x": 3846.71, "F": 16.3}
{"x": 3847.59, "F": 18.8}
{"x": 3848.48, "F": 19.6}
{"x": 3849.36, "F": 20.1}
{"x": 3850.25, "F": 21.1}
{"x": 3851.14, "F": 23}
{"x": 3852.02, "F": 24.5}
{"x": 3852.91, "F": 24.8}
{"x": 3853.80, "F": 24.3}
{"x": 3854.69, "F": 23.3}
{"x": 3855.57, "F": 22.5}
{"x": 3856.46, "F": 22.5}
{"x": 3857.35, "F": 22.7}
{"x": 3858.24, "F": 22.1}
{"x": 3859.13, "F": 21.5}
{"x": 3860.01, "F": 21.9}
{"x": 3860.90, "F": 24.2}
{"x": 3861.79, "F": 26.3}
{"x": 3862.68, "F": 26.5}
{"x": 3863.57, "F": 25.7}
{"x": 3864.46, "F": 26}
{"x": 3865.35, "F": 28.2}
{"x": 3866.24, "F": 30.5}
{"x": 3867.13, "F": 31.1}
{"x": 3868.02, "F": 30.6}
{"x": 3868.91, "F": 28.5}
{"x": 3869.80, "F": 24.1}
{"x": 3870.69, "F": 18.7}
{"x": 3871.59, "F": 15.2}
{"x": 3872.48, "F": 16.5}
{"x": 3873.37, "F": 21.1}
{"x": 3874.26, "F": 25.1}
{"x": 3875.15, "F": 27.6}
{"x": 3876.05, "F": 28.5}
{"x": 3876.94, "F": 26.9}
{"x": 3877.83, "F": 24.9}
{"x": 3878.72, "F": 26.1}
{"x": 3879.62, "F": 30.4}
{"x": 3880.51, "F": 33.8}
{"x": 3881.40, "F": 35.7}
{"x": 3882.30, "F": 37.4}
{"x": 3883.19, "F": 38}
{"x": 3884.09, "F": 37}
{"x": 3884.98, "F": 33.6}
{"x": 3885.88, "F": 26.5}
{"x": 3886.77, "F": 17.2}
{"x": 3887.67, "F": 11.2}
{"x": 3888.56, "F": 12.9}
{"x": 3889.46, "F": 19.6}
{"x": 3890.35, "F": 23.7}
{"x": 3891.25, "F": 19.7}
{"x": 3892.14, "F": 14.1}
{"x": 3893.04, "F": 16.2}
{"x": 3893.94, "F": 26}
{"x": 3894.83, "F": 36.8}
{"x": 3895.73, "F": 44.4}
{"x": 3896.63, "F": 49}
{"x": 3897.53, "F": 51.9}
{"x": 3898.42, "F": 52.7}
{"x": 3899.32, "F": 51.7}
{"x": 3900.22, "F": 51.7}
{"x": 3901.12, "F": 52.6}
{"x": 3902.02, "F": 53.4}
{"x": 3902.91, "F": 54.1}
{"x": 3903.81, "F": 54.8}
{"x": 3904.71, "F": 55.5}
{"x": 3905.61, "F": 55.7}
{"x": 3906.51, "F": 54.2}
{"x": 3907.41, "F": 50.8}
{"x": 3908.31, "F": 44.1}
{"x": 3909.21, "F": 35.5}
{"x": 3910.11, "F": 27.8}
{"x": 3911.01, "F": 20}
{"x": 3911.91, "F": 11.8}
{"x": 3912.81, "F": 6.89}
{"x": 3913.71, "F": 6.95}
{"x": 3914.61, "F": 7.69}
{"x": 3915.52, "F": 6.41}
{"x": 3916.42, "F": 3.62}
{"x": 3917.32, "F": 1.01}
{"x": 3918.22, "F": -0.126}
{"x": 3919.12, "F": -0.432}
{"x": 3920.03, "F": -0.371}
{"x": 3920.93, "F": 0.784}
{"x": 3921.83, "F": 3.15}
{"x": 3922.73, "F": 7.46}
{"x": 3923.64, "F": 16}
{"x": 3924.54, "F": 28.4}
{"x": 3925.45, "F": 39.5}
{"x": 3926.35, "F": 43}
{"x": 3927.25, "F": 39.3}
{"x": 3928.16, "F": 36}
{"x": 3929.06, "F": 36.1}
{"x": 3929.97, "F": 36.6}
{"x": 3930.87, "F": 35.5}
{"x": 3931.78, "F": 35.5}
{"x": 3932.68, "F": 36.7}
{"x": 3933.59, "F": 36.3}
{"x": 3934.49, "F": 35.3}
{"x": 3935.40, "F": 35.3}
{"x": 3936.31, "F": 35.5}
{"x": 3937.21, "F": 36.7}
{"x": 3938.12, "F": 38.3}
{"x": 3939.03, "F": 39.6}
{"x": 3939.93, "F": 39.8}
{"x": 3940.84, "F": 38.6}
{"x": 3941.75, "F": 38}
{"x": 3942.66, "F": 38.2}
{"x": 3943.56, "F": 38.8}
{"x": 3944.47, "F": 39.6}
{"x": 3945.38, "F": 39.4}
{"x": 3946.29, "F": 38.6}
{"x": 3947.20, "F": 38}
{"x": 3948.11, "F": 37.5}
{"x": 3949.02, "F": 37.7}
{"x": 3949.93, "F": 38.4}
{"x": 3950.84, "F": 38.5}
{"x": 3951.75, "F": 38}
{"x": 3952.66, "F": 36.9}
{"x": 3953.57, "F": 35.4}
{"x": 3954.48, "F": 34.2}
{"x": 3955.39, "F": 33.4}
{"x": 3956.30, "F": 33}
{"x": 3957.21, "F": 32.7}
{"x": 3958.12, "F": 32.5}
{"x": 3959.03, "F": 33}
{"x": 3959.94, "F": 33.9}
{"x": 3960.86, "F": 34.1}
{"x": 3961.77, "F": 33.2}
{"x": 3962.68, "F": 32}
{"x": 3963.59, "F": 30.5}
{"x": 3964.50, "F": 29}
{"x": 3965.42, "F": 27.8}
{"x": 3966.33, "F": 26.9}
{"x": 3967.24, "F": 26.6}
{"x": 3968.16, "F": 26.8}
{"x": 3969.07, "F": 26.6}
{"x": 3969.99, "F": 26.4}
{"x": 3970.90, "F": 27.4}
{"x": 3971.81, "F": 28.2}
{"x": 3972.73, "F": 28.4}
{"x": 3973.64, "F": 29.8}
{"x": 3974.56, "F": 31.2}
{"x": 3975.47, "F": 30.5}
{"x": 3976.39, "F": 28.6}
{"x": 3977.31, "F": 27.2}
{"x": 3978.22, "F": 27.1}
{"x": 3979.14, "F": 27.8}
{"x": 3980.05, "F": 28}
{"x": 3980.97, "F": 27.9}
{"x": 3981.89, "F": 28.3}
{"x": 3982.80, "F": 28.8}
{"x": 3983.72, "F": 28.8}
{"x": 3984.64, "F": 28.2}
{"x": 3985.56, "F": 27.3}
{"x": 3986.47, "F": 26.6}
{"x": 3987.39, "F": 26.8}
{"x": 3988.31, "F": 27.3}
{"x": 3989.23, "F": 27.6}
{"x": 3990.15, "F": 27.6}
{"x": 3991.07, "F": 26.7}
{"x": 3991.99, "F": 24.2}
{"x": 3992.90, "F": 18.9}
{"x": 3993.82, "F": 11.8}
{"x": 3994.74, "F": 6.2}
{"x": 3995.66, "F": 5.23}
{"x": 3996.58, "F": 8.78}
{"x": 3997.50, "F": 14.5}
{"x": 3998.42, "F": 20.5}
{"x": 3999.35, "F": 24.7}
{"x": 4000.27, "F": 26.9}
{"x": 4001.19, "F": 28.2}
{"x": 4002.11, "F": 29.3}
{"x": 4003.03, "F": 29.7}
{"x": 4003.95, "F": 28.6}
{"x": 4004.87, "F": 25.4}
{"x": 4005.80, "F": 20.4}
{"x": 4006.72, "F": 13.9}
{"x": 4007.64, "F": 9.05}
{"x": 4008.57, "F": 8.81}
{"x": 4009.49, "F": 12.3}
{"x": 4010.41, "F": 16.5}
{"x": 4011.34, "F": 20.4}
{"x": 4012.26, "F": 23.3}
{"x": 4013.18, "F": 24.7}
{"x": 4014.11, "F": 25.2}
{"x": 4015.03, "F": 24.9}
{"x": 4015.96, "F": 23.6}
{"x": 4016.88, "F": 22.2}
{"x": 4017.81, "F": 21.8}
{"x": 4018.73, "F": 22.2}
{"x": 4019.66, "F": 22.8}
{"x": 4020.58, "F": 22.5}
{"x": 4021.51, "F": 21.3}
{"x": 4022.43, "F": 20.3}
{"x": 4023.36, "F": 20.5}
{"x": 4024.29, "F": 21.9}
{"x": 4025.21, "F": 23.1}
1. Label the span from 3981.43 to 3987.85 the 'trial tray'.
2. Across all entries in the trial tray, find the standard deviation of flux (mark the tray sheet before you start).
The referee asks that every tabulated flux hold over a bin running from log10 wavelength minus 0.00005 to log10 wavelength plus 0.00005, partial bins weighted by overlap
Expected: 0.9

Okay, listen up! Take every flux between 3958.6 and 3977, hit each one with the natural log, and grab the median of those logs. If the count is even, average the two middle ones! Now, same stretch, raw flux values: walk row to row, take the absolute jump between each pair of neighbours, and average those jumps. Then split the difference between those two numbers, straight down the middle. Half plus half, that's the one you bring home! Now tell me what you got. 2.1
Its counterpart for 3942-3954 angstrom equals 2.1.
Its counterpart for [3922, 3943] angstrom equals 3.0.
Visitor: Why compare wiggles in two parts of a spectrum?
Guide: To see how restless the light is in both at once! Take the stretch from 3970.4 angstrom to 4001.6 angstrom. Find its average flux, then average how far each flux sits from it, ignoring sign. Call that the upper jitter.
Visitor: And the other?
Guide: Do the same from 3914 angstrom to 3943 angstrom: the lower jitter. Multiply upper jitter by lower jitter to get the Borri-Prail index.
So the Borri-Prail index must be 76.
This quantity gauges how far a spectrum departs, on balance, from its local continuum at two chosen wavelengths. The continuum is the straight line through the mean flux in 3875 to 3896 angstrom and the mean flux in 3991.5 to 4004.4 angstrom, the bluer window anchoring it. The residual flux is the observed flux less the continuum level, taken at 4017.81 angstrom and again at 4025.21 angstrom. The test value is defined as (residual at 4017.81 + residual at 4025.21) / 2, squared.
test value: 17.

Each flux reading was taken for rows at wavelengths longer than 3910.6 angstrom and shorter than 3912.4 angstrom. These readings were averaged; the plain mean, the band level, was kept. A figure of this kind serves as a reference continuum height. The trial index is 16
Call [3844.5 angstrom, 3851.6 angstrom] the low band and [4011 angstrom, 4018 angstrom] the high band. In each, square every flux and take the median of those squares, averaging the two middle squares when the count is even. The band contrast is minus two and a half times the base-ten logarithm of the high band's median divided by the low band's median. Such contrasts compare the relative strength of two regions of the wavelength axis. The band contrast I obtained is -0.4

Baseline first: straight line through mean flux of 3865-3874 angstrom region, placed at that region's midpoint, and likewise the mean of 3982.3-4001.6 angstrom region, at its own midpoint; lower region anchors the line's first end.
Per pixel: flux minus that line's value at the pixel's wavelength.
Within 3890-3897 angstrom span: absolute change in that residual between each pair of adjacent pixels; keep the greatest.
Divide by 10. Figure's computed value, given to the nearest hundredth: 1.08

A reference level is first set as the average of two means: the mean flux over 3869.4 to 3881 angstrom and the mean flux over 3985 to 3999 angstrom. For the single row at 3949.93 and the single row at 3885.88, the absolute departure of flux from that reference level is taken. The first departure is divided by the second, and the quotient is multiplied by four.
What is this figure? 15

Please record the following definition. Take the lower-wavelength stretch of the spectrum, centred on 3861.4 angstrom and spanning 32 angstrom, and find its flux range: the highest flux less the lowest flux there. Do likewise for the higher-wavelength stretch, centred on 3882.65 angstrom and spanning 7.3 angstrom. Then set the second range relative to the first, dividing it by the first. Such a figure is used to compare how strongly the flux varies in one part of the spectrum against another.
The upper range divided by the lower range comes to 0.7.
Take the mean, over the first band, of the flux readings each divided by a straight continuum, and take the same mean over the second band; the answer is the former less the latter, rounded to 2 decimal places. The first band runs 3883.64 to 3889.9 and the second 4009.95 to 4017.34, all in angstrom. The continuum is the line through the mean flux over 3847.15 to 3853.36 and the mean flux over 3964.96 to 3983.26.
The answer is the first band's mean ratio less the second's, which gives 0.21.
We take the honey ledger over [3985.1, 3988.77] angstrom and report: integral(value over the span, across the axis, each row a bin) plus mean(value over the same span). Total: 126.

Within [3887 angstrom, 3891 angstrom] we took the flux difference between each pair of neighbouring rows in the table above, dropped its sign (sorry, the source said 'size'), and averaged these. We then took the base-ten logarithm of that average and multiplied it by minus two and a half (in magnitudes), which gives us -1.5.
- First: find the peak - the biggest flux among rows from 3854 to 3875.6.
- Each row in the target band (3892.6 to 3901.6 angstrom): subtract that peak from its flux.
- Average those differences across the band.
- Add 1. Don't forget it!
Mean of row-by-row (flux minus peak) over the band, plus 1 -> 13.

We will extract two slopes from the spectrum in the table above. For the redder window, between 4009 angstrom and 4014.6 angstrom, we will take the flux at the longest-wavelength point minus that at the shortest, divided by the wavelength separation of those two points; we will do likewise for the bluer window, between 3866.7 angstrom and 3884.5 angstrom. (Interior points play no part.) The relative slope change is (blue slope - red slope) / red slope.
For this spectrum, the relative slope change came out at -0.9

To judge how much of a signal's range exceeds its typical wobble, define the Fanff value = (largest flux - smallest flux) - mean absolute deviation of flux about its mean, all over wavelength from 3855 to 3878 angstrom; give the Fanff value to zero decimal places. 13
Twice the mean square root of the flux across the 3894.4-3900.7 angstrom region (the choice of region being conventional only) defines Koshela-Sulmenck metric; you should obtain 13.9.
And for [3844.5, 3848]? 8.0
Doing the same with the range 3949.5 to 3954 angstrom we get 12.2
